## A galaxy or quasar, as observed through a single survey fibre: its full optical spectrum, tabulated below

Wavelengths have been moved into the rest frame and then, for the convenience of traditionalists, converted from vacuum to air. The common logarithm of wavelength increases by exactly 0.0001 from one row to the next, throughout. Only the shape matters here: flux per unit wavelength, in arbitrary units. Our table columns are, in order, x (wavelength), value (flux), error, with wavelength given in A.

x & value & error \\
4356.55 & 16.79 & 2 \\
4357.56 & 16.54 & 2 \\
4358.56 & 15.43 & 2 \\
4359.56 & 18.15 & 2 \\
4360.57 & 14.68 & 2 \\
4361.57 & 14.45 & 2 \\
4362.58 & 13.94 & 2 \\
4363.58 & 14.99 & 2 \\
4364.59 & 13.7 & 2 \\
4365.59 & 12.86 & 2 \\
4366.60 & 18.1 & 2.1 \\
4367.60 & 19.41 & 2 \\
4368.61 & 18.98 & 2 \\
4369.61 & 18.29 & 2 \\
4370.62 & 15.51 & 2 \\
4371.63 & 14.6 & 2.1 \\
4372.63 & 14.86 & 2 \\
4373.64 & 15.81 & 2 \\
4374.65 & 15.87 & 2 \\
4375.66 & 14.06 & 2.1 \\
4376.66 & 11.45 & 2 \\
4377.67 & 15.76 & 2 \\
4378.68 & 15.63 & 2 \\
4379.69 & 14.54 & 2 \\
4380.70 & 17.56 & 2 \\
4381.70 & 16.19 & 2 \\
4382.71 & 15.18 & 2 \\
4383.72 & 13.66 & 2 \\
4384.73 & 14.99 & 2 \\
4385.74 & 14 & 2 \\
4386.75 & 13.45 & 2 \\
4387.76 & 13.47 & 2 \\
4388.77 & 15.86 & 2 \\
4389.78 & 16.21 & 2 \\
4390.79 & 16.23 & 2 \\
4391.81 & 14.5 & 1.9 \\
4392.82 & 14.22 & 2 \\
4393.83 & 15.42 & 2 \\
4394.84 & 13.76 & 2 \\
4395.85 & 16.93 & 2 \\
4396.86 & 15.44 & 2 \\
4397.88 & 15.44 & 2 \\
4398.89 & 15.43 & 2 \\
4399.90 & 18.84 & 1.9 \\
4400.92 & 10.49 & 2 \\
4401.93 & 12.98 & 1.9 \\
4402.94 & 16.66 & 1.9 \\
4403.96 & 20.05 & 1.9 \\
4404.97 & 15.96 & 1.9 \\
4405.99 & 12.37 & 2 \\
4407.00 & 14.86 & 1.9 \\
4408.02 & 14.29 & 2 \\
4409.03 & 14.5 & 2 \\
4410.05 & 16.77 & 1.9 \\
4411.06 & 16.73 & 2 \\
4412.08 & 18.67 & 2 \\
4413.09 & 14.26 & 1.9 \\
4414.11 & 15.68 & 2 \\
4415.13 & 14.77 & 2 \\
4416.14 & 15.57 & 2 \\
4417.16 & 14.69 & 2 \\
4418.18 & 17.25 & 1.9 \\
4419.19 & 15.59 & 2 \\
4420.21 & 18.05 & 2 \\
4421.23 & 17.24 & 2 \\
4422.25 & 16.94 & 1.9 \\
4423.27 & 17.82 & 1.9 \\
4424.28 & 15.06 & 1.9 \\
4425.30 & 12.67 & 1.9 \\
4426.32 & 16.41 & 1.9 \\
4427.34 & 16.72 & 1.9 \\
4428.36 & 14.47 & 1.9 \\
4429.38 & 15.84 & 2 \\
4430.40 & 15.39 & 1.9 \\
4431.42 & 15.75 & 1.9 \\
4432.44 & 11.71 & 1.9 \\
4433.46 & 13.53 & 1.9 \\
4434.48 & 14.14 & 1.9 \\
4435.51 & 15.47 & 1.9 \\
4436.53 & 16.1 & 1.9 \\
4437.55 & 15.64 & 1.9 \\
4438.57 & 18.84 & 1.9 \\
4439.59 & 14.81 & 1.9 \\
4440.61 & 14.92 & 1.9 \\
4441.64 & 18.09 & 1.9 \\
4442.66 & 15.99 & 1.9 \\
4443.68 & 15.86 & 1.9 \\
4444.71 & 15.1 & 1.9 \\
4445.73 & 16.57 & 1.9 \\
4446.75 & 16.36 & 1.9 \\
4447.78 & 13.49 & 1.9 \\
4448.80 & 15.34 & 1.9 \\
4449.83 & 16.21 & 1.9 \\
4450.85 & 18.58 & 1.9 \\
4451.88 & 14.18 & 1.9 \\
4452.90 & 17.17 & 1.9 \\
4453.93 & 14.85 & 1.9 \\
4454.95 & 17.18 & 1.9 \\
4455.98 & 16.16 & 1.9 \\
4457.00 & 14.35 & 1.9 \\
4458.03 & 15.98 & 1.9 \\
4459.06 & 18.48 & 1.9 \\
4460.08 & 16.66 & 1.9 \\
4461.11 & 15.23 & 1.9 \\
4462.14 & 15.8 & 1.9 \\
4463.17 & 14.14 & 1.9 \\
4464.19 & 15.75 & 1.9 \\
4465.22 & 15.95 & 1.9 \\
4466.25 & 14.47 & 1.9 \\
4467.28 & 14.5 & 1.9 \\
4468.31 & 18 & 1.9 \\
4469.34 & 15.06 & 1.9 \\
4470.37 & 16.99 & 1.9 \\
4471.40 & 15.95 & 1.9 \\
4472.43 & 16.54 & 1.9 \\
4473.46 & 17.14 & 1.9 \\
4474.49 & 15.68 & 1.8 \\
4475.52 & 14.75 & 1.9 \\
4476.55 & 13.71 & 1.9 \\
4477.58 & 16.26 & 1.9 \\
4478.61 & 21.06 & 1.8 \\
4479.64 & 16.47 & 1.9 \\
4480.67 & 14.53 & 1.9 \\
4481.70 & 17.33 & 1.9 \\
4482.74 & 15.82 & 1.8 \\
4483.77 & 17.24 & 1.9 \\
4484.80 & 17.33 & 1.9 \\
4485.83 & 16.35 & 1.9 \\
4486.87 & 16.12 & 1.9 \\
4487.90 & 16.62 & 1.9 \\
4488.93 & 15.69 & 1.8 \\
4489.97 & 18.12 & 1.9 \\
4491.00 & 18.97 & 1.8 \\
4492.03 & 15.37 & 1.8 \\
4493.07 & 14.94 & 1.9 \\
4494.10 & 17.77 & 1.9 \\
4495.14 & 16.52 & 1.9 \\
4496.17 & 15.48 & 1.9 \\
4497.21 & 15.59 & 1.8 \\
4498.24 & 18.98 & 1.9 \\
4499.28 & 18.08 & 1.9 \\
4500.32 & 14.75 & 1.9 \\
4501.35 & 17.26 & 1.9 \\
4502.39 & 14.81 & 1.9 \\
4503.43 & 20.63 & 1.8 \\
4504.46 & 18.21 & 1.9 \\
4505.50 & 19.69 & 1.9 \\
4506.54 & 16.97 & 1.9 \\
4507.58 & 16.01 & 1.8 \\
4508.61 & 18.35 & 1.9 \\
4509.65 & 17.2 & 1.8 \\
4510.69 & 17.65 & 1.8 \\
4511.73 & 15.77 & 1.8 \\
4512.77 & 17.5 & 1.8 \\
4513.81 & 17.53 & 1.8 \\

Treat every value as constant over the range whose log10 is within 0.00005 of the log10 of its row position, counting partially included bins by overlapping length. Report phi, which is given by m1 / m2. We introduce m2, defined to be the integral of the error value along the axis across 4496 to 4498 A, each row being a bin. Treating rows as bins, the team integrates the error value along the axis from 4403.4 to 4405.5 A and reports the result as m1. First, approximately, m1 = 3.98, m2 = 3.70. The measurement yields 1.08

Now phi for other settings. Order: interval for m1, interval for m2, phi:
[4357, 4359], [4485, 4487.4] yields 0.88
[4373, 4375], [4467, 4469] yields 1.05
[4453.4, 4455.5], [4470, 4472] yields 1.05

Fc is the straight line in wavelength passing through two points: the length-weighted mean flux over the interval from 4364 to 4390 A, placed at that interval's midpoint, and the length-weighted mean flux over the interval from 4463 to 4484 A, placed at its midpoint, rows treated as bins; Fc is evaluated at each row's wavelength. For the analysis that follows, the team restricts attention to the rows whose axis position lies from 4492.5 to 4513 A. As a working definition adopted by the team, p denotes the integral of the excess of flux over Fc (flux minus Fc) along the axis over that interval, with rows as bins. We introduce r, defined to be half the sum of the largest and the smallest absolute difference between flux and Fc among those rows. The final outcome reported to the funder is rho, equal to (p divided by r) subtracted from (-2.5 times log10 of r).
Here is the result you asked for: -8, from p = 16.5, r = 2.3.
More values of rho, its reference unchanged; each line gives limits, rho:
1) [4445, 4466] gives 1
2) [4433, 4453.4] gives 0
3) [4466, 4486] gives -2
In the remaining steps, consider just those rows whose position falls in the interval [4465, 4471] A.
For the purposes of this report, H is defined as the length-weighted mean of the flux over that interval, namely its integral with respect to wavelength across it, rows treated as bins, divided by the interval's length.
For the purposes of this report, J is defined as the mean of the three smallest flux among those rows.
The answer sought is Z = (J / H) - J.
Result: -13.7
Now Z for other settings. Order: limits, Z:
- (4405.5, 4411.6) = -12.8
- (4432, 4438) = -12.2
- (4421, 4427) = -13.8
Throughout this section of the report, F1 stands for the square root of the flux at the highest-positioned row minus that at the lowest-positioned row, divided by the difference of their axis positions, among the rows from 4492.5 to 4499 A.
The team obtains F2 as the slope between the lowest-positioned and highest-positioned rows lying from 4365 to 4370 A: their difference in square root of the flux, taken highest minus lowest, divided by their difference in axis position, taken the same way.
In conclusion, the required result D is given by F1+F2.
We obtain 0.27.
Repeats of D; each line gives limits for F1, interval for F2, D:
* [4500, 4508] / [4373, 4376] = -0.09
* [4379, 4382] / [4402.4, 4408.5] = 0.05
